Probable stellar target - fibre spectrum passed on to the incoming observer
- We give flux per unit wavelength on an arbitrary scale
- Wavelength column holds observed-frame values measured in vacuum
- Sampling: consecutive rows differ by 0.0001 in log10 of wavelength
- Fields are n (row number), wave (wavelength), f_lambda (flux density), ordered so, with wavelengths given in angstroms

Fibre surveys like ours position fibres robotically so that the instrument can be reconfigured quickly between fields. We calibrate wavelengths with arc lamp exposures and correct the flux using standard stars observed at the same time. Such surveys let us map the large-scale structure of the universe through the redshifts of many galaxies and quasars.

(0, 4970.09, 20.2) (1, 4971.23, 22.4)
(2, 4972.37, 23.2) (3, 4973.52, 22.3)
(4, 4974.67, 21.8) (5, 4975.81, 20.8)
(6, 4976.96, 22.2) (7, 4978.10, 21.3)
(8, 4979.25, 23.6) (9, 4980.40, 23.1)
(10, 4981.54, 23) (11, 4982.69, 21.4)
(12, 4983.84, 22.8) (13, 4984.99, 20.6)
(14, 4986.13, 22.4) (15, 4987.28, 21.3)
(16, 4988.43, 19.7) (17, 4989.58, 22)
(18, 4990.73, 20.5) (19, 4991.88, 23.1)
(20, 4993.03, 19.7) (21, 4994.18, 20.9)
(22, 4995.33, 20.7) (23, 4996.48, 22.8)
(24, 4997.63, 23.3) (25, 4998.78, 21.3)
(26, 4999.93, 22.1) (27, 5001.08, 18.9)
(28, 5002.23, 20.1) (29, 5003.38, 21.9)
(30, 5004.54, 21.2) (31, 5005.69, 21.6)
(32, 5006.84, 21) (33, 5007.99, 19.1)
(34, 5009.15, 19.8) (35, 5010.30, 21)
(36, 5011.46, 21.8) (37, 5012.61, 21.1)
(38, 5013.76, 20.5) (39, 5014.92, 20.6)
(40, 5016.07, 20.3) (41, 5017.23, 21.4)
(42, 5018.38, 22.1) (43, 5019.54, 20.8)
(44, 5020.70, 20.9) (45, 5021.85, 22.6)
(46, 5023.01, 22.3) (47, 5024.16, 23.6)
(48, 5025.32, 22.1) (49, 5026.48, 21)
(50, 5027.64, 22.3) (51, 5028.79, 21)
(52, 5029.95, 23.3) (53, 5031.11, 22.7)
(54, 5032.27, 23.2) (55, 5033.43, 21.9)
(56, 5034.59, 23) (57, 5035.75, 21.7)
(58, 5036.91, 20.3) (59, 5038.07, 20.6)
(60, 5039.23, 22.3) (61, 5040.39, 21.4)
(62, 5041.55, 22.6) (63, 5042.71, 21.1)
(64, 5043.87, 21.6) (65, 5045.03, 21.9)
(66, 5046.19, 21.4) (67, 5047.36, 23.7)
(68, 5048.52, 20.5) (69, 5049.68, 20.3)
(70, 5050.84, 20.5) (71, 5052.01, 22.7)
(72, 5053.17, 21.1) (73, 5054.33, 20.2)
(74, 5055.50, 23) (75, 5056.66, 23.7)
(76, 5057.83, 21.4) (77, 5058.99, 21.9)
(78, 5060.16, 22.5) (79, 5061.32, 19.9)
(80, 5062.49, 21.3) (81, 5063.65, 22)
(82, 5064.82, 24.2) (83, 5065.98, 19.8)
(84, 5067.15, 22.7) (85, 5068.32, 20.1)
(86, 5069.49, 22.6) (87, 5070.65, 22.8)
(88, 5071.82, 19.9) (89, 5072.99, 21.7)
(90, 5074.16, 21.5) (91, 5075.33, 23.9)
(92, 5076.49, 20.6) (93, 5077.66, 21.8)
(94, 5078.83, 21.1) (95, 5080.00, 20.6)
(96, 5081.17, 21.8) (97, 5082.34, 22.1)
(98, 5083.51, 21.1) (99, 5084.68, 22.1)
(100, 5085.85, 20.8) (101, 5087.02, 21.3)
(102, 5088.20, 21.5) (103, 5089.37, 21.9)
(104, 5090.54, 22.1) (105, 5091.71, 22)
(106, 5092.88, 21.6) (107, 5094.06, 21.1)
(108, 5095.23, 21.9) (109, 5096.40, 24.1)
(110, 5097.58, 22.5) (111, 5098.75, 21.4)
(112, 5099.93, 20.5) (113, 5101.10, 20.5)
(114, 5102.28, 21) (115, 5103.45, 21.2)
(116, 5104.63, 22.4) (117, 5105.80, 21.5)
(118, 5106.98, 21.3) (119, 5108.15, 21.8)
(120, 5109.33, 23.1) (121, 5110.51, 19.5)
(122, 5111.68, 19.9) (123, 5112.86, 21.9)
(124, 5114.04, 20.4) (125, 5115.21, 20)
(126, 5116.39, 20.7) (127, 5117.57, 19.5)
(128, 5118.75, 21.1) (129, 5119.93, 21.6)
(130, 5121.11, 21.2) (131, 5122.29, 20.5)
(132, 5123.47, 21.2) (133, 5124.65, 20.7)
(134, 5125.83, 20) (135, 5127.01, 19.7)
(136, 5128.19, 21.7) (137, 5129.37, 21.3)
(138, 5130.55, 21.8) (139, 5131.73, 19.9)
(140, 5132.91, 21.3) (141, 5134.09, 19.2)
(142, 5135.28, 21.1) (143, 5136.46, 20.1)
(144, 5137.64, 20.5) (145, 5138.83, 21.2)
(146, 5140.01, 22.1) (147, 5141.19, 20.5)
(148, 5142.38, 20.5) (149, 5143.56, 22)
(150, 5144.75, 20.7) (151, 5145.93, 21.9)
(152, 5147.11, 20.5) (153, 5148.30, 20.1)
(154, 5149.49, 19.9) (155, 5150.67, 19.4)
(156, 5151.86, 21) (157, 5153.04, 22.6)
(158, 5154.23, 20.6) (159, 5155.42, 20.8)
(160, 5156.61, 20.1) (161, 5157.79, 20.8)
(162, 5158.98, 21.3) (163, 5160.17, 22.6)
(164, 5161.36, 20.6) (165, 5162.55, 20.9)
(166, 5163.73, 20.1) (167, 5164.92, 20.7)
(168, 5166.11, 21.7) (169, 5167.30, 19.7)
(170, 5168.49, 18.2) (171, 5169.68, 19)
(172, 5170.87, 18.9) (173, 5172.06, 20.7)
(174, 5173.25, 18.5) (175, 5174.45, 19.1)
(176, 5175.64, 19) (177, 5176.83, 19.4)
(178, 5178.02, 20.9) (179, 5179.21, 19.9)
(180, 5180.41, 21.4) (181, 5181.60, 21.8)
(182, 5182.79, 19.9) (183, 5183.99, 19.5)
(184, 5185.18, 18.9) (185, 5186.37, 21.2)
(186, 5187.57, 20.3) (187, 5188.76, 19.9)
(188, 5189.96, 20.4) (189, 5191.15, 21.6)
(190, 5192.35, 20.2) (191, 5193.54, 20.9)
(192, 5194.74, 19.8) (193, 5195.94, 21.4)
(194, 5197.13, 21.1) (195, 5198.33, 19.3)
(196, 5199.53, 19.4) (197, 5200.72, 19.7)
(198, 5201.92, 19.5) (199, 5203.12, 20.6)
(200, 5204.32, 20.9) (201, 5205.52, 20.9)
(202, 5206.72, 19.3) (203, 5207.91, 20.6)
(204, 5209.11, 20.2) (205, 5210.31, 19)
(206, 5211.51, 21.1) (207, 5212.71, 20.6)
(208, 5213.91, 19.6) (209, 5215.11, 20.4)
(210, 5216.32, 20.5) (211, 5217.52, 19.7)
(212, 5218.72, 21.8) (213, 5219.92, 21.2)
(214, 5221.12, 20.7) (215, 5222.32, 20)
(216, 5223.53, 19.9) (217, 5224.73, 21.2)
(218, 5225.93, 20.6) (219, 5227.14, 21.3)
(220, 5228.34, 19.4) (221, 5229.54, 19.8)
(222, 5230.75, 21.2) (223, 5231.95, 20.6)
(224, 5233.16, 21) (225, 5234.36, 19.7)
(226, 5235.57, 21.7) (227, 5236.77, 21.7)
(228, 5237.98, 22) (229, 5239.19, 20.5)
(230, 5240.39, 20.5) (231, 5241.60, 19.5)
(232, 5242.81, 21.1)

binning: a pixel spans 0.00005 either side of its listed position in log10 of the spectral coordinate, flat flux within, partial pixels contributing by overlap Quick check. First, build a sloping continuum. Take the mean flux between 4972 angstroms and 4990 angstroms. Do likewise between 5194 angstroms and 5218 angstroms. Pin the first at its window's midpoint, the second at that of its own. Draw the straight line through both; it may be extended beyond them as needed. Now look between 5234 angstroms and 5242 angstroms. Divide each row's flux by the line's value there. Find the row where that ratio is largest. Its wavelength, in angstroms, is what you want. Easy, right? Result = 5237.98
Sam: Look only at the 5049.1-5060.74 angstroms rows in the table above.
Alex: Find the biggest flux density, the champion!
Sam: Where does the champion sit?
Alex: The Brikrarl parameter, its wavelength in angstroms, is 5056.66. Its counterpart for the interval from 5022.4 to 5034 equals 5024.16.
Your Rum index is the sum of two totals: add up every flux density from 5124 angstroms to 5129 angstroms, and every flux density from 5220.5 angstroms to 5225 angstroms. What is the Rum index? 164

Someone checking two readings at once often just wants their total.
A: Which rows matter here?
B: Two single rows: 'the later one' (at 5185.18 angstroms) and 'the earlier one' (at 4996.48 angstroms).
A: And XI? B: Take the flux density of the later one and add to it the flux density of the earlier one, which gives 41.7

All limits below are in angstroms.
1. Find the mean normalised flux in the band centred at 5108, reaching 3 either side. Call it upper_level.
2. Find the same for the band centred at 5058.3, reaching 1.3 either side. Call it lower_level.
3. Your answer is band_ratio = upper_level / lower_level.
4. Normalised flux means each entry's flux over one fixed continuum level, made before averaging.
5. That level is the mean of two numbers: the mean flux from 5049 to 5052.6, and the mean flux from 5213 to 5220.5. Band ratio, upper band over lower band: 0.99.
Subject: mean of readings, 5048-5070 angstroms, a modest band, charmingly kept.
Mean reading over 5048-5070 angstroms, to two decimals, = 21.60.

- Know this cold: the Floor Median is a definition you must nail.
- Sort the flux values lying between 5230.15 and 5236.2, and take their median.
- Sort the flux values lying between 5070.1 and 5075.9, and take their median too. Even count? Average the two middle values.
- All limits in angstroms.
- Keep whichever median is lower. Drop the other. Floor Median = 21.00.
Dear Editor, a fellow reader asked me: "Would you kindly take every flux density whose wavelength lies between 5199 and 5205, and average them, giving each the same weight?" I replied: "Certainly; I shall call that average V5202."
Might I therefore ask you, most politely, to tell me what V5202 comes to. 20.0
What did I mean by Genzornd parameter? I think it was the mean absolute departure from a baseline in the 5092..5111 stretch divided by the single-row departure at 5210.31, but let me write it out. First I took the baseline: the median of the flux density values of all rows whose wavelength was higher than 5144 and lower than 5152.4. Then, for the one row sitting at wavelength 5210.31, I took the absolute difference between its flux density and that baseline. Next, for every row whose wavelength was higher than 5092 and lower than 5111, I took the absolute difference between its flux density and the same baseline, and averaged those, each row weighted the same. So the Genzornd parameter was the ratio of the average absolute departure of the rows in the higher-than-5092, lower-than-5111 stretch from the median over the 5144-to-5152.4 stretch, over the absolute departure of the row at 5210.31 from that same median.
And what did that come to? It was 0.8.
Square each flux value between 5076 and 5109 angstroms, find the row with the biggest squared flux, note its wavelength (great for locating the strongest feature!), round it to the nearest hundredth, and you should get 5096.40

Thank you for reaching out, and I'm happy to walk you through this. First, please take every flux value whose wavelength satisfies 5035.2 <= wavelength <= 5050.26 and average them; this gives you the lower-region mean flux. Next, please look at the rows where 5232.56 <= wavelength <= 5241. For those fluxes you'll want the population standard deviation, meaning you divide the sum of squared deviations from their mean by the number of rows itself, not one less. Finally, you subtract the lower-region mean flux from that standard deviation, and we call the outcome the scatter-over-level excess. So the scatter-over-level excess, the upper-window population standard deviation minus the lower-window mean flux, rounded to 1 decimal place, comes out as -20.7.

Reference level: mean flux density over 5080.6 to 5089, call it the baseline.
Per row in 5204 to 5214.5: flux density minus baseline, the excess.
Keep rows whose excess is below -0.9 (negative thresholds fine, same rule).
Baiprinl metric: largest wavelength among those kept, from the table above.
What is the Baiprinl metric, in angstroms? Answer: 5213.91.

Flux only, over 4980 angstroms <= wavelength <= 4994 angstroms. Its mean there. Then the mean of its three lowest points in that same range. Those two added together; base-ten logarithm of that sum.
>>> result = 1.62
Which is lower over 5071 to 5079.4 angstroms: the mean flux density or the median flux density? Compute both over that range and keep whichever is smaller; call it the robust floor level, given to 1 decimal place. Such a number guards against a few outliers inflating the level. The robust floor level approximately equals 21.5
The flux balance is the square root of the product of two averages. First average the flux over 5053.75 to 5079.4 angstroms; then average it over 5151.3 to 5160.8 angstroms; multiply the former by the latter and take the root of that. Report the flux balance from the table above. 21.5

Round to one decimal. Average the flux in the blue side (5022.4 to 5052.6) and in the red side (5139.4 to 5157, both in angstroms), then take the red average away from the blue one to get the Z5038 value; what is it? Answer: 1.0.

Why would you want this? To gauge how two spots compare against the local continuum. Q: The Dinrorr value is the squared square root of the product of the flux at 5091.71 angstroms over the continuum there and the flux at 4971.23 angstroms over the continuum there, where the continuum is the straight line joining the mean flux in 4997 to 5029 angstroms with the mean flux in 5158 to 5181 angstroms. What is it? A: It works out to 1.10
